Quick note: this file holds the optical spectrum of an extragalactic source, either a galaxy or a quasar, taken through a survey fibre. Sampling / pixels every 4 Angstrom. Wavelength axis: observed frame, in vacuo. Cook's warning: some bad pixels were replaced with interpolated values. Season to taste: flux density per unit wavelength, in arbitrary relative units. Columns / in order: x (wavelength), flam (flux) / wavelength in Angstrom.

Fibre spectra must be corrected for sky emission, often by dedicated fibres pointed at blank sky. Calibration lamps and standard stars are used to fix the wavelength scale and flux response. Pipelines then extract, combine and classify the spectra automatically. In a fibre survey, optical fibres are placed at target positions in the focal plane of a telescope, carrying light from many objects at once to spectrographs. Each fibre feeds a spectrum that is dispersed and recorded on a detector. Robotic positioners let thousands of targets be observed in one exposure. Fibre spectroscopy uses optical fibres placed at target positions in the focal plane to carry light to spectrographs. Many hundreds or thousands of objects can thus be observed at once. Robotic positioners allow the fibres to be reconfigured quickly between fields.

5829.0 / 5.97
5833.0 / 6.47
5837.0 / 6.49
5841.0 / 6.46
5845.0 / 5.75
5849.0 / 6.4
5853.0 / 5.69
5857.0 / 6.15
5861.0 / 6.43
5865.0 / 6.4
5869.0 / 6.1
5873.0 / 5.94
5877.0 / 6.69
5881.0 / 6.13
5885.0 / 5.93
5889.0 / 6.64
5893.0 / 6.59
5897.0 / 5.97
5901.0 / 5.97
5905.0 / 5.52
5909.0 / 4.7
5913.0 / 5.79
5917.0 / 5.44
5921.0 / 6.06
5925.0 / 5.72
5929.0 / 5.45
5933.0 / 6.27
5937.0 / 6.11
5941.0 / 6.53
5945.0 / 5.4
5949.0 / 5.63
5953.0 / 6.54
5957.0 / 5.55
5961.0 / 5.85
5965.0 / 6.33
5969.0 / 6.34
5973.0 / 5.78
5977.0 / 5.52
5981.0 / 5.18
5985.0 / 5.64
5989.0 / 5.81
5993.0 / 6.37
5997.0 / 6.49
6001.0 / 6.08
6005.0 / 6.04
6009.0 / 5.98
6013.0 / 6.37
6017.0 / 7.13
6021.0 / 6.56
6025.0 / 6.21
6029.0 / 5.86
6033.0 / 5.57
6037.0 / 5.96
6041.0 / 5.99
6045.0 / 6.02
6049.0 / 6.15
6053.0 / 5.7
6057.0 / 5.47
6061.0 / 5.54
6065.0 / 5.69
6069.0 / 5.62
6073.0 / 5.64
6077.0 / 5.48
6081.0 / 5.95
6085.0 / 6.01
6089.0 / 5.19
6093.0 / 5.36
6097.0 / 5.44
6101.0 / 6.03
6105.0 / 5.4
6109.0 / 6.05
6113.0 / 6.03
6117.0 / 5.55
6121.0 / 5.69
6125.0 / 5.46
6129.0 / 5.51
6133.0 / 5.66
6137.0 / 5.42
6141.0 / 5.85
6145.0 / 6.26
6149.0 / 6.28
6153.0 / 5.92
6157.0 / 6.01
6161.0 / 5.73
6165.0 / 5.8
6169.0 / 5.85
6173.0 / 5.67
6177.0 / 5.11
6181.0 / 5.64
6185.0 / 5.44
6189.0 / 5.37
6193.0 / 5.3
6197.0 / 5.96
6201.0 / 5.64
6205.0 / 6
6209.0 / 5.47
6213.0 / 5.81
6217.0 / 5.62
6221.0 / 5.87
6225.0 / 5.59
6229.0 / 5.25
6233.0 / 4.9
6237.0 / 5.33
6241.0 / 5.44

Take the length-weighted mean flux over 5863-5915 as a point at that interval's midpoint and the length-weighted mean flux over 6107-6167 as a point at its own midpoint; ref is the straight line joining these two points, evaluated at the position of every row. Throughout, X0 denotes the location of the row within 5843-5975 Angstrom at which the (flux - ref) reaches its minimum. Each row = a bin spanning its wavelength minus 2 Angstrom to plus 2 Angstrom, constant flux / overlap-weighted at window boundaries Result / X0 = 5909.0 Angstrom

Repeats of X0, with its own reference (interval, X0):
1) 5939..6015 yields 5981.0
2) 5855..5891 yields 5873.0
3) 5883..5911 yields 5909.0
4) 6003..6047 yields 6033.0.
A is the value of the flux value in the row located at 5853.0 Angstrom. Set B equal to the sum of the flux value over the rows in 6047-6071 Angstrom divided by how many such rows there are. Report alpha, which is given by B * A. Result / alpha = 32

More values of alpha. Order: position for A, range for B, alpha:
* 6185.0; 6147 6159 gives 33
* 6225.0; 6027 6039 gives 32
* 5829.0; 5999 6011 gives 36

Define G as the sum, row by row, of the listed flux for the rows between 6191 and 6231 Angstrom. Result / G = 57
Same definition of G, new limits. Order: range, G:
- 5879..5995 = 171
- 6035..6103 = 97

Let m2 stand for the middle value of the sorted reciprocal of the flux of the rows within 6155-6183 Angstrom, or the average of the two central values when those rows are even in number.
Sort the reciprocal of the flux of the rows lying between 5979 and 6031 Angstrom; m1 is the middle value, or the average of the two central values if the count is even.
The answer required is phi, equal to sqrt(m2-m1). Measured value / 0.100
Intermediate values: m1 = 0.164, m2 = 0.175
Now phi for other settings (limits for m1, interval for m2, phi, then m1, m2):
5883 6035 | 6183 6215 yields 0.112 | 0.168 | 0.180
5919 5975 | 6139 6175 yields 0.054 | 0.168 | 0.171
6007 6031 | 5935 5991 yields 0.116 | 0.159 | 0.173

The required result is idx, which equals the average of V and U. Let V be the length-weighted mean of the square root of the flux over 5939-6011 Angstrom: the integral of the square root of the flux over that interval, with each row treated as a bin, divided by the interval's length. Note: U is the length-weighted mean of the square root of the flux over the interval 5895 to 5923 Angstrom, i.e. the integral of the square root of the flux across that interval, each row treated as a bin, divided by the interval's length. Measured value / 2.40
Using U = 2.372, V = 2.44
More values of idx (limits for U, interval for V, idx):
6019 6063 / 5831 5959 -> 2.44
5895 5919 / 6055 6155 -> 2.37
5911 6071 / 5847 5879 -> 2.47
